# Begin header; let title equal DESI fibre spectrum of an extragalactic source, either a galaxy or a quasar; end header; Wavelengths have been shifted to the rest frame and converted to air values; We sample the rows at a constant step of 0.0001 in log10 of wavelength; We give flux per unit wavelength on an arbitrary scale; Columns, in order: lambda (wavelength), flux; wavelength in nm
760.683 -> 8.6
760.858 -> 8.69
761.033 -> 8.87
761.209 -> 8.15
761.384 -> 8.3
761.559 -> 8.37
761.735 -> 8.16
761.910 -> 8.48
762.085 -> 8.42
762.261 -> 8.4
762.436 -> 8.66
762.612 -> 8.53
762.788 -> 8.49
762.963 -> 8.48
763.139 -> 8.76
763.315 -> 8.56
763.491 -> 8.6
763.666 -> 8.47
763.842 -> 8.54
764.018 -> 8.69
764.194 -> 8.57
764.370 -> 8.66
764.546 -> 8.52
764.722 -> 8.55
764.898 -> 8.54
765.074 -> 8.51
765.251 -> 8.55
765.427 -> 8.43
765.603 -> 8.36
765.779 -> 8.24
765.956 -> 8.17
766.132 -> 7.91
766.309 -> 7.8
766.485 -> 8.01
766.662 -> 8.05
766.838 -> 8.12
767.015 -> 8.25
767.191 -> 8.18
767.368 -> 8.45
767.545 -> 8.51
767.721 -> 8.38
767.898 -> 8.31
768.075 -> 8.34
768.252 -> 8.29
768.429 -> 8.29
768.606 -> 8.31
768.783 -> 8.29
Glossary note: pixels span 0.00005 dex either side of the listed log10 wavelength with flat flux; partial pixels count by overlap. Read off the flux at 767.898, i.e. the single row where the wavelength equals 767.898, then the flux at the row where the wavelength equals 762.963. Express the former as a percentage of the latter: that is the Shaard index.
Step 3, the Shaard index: 98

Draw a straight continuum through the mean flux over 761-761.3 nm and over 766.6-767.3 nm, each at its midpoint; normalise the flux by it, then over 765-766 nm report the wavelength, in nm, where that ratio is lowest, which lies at 765.956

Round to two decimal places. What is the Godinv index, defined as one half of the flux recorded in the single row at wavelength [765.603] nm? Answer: 4.18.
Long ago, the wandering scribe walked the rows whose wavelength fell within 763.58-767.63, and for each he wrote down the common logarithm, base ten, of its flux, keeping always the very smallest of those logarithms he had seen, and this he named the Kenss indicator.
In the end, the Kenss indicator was 0.892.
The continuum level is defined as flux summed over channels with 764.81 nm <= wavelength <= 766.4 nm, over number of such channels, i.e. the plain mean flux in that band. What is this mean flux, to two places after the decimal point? 8.28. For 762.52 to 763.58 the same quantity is 8.57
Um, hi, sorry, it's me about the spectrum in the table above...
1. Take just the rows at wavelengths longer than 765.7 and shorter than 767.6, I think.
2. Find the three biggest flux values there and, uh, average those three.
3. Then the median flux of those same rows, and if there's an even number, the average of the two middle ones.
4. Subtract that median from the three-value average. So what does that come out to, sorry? 0.233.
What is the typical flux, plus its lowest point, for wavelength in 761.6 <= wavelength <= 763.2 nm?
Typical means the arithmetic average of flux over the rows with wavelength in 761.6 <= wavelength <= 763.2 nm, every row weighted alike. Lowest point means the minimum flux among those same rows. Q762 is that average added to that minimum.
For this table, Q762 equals 16.6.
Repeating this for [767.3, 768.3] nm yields 16.7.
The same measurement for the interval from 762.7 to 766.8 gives 16.2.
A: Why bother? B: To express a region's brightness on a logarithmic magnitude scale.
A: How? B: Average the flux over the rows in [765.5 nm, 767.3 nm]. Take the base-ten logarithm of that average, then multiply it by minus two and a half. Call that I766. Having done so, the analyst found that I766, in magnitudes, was -2.27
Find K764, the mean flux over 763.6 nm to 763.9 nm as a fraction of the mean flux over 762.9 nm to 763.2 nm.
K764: 0.987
